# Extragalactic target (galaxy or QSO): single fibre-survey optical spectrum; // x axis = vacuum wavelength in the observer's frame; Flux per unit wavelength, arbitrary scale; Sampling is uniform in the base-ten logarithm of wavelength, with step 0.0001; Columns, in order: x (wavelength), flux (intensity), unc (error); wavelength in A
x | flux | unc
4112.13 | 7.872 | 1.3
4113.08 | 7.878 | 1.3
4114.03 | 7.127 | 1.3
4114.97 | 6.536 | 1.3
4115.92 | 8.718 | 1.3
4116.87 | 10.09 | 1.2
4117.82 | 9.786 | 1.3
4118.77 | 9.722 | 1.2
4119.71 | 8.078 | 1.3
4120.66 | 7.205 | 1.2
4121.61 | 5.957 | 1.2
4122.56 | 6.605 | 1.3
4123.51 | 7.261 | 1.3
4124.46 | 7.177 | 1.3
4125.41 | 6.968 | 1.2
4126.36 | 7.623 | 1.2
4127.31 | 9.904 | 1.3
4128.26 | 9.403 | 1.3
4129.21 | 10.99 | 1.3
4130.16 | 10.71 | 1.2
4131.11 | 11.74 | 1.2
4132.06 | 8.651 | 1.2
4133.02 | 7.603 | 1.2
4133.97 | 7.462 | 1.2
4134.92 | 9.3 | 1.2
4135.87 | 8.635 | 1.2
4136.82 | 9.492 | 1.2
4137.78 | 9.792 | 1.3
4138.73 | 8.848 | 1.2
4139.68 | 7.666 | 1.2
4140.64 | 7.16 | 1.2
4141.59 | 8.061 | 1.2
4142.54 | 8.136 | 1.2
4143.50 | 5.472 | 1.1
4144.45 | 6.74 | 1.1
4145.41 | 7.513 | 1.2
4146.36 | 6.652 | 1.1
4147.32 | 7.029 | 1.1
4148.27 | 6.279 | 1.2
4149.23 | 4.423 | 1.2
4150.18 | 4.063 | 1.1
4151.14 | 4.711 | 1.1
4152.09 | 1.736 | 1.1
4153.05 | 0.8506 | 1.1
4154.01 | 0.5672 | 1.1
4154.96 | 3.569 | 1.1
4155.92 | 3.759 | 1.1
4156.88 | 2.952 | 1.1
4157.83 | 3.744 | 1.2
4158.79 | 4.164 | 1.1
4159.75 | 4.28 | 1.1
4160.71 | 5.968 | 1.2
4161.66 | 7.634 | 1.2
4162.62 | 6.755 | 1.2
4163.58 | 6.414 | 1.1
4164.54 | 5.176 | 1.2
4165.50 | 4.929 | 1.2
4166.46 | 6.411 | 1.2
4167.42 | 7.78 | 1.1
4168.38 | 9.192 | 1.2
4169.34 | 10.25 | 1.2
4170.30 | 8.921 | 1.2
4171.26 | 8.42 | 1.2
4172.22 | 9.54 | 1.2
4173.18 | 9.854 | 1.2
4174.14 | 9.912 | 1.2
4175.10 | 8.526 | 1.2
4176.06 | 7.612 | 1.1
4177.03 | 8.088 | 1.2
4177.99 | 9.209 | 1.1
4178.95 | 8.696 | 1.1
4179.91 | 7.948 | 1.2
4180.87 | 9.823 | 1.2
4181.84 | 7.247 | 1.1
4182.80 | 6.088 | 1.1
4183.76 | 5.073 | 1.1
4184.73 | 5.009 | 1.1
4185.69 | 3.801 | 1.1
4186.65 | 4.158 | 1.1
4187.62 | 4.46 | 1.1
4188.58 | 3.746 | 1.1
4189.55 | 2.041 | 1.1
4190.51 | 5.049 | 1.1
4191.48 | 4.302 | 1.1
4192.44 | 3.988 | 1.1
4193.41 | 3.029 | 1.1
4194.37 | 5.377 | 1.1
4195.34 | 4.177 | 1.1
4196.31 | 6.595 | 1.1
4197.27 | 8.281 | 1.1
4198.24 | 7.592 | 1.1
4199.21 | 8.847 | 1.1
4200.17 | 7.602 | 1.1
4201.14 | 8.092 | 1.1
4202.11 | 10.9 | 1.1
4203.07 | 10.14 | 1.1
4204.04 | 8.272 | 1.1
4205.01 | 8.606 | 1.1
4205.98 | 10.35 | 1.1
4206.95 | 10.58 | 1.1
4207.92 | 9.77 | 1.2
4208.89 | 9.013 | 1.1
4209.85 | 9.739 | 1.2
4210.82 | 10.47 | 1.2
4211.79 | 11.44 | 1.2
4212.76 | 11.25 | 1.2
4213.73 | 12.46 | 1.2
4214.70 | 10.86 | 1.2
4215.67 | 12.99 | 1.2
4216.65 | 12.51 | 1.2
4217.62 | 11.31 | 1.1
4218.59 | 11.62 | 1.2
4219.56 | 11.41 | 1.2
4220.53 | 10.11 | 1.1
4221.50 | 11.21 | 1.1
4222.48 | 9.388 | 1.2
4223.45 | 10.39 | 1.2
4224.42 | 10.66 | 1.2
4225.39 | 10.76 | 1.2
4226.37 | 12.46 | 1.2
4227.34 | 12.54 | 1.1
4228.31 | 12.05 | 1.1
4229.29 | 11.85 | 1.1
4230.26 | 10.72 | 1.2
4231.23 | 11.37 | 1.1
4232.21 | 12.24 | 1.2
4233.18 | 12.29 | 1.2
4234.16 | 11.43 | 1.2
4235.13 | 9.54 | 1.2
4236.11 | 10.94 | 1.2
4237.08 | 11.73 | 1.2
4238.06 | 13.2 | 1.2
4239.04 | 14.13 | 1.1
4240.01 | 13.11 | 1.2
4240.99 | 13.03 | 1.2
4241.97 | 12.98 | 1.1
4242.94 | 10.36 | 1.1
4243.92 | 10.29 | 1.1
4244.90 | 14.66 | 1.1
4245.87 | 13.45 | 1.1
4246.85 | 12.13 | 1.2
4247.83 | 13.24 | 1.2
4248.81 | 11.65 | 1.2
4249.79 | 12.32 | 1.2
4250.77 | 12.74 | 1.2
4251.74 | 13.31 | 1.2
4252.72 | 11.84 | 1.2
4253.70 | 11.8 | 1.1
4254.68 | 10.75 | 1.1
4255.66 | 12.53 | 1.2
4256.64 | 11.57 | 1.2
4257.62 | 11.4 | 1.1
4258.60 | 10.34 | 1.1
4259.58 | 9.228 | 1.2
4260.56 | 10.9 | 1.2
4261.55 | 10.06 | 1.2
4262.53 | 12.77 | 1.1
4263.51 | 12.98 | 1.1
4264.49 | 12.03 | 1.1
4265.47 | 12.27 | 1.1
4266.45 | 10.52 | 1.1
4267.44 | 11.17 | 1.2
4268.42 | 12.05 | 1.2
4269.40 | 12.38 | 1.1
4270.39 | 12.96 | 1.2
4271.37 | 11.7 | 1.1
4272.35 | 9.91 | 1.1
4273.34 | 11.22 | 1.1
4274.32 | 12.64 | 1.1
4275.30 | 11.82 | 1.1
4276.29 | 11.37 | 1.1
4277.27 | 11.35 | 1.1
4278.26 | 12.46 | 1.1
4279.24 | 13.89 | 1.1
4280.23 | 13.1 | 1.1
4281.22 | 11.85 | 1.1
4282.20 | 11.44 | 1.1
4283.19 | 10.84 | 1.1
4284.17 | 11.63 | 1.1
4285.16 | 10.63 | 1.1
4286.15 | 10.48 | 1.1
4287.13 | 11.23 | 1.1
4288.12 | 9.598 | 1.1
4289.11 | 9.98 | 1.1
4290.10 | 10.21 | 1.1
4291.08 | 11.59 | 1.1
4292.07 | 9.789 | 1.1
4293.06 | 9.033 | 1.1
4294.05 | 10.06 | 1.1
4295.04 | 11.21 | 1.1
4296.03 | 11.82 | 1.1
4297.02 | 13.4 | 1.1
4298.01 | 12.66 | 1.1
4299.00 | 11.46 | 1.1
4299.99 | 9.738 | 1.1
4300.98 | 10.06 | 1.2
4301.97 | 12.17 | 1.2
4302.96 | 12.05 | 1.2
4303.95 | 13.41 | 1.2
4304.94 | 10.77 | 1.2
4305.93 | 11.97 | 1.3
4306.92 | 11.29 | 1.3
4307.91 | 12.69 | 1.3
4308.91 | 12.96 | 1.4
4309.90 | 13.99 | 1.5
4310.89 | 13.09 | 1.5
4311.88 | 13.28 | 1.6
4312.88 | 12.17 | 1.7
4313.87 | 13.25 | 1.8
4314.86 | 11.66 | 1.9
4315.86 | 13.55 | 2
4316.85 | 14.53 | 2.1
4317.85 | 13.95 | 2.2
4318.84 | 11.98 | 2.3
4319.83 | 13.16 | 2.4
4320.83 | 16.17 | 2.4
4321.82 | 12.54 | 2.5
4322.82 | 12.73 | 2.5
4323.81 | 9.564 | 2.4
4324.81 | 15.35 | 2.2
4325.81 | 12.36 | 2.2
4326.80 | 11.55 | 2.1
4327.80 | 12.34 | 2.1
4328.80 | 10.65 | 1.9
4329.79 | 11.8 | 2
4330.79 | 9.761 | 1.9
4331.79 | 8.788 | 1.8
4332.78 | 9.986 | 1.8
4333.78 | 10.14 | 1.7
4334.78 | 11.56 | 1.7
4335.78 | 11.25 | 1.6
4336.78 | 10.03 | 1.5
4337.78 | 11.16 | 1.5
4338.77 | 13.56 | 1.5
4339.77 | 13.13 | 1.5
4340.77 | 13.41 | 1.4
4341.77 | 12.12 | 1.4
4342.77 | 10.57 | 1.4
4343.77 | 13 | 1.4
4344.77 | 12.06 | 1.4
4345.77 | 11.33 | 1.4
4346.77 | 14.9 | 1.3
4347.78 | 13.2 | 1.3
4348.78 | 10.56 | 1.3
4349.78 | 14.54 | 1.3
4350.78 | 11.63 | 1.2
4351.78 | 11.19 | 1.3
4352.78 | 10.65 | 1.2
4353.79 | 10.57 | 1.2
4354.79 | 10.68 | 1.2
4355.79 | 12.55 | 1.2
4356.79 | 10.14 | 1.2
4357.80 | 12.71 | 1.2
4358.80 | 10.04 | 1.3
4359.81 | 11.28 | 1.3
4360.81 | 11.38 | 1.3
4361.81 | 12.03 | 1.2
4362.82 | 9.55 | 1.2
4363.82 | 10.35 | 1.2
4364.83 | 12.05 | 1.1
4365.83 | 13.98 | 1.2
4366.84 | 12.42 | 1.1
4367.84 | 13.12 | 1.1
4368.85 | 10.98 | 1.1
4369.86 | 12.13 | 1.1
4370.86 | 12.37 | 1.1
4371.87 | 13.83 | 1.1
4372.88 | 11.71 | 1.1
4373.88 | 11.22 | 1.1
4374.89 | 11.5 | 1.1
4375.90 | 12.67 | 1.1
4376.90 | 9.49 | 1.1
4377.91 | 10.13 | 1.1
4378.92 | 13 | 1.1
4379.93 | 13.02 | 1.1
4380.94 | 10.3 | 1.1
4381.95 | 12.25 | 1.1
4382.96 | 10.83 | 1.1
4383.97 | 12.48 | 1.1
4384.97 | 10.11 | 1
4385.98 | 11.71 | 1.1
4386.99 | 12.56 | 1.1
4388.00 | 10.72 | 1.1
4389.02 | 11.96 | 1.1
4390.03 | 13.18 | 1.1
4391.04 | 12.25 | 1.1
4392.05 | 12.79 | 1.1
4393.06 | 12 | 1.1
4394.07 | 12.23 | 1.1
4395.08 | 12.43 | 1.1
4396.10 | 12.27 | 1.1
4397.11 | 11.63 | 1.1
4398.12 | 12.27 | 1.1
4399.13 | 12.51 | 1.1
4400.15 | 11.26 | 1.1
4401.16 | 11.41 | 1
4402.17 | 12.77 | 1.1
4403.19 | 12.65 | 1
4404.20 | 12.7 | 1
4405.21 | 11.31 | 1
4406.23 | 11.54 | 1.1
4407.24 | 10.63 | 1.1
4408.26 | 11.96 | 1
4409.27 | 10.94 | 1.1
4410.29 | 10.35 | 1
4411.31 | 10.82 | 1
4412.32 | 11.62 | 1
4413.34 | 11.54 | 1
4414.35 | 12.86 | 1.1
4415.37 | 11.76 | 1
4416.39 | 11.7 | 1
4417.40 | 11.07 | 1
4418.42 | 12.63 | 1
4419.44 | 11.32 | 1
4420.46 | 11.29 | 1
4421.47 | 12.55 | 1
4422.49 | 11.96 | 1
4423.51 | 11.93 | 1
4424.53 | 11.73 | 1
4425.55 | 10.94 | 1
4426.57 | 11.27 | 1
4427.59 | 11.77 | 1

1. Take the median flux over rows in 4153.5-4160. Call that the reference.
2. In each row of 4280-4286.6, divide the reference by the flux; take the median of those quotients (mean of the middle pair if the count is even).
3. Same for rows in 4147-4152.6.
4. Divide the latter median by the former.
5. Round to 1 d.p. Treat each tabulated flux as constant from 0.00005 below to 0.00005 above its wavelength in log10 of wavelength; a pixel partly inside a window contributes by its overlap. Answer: 2.5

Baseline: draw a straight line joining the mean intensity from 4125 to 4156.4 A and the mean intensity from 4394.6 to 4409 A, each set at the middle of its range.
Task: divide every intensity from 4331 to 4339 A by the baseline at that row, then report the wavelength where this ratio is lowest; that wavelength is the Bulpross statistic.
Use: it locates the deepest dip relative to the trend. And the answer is 4331.79 A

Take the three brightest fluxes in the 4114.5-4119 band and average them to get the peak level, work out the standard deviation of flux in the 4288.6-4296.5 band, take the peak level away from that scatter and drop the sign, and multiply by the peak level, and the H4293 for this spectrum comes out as 88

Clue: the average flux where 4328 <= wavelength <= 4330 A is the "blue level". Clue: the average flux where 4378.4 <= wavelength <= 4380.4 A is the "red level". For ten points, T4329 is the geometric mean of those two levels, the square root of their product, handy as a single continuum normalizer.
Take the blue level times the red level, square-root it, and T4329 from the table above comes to 12.1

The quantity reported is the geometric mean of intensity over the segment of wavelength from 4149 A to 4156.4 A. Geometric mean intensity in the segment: 2.4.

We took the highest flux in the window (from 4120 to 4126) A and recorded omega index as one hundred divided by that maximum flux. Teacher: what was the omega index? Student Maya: 13.8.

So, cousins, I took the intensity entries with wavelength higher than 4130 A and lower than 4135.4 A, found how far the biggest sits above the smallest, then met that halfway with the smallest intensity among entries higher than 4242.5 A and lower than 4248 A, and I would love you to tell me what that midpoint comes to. 7.28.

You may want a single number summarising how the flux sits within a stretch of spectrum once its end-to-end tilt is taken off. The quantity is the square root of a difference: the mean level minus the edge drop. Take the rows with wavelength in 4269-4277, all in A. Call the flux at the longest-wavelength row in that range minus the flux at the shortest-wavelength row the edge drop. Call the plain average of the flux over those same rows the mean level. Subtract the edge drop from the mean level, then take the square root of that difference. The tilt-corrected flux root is 3.6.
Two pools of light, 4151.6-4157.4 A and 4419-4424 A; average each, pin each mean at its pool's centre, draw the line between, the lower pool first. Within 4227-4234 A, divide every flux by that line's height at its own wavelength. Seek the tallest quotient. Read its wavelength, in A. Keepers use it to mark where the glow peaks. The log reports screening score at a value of 4227.34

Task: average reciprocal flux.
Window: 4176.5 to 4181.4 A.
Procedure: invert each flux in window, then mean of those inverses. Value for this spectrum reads 0.115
